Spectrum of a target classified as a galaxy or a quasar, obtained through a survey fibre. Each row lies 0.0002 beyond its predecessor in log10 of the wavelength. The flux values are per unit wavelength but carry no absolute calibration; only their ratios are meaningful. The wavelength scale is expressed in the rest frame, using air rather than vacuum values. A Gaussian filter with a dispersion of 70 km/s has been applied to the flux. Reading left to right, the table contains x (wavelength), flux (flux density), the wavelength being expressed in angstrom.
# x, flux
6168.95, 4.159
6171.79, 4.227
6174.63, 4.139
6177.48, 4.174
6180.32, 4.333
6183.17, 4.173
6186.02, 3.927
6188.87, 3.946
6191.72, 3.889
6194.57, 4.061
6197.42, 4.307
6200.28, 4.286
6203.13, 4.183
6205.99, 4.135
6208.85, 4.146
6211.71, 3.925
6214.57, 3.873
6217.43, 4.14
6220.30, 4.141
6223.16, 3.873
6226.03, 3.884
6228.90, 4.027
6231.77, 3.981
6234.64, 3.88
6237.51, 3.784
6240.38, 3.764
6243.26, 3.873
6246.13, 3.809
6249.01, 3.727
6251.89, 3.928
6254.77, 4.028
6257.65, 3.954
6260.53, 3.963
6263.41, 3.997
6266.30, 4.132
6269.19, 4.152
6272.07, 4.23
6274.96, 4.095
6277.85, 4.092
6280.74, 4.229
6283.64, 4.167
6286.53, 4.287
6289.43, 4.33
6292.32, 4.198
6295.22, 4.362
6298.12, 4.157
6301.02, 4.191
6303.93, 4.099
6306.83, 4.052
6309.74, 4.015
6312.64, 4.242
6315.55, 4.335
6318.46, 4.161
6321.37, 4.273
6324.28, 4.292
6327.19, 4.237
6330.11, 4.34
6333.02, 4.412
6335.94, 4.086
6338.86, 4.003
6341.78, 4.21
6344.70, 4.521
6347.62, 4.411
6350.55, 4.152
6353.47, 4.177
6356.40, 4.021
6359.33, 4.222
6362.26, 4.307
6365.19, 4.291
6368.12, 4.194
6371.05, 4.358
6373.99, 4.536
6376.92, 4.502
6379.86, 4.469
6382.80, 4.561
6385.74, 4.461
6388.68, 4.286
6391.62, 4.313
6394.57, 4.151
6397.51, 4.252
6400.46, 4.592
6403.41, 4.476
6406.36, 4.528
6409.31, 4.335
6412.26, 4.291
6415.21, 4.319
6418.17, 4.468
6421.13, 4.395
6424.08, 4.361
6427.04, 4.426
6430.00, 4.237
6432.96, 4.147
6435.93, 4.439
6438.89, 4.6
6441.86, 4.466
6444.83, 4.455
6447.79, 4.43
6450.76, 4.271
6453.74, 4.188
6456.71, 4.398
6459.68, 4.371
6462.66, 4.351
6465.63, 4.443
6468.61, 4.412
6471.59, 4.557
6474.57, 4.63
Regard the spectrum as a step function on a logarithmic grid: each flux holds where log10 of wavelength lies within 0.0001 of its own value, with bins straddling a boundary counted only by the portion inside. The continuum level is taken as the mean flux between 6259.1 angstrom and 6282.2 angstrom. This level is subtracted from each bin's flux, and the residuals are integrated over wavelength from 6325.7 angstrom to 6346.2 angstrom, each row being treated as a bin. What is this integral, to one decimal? 3.0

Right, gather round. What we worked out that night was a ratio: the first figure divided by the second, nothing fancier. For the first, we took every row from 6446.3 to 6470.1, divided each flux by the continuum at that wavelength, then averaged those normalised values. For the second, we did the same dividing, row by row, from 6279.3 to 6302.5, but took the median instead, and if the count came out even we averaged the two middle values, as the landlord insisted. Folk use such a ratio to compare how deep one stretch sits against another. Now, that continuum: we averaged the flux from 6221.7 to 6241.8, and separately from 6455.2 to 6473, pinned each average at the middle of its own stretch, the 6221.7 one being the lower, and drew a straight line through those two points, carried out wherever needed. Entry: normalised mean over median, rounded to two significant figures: 0.94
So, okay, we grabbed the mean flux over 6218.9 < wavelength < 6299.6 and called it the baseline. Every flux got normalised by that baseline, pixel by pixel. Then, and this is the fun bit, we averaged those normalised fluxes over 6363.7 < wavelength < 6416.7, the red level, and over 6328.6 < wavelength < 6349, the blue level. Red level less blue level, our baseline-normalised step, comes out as 0.025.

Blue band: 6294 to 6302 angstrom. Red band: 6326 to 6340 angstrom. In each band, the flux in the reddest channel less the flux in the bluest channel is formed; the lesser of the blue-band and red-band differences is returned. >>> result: -0.23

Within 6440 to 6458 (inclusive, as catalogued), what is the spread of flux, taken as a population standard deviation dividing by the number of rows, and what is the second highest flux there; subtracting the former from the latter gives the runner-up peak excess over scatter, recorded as 4.35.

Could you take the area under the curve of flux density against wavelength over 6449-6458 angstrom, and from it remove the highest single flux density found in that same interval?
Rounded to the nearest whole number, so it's 34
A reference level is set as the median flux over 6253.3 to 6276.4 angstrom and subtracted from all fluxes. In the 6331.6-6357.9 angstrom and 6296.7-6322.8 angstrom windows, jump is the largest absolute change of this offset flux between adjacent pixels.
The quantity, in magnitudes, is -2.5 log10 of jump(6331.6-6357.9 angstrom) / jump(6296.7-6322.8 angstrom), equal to -0.39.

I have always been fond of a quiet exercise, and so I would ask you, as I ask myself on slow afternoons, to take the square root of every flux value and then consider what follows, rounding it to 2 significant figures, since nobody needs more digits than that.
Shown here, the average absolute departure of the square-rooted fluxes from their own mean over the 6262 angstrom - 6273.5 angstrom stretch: 0.016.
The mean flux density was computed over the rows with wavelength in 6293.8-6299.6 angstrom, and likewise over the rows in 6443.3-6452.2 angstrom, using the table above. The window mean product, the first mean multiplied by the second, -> 18.7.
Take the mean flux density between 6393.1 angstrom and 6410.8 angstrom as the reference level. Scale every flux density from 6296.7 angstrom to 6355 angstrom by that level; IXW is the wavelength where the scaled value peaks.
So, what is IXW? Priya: 6344.70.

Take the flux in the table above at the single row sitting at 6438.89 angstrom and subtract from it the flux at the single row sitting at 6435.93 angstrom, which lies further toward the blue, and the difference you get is 0.2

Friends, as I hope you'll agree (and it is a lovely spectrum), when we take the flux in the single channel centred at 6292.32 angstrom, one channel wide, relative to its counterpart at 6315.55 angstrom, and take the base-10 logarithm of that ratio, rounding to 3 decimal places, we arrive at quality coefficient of -0.014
